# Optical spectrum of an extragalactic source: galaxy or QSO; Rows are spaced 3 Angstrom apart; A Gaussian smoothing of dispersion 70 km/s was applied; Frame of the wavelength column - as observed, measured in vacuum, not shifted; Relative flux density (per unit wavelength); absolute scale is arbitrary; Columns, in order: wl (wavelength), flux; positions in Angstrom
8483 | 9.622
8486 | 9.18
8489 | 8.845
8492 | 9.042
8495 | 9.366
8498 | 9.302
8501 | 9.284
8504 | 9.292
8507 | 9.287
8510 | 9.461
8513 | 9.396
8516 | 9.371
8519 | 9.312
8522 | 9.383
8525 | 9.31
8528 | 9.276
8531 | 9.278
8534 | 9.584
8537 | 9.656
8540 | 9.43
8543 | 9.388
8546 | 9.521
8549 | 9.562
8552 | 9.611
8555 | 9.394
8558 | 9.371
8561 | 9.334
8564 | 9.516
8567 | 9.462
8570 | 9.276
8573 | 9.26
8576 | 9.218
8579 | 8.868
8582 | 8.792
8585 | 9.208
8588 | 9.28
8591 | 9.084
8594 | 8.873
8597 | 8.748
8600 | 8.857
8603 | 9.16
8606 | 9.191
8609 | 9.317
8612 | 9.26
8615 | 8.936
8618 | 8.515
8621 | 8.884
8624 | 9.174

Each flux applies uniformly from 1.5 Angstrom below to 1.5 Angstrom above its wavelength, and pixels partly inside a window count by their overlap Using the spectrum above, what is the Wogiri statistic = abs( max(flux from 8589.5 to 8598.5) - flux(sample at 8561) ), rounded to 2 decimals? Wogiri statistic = 0.25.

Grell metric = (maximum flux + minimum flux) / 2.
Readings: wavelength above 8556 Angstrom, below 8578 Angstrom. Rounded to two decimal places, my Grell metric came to 9.37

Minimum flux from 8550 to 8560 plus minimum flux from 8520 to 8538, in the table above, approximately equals 18.6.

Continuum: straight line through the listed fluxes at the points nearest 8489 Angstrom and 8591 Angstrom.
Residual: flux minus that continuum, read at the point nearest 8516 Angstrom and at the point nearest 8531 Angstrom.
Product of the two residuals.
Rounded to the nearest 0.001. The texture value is 0.155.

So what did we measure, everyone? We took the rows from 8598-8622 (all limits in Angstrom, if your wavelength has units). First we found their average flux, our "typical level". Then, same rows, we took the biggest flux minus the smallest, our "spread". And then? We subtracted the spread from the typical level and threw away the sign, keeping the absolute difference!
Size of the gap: 8.2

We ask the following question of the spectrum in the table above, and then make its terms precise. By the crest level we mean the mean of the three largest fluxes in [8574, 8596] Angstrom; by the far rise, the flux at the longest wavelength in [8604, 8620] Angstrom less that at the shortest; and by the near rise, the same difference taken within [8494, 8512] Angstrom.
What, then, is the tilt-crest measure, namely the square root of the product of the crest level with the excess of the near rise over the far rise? 2.7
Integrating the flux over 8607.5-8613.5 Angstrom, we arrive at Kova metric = 55.7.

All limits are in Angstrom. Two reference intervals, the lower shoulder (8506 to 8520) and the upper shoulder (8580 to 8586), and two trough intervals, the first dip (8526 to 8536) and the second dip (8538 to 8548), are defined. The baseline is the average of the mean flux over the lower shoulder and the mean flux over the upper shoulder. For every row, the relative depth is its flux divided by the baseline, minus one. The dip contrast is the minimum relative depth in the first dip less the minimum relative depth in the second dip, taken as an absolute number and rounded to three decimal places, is 0.012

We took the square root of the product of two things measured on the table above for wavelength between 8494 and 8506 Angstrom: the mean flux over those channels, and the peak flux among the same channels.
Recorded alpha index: 9.34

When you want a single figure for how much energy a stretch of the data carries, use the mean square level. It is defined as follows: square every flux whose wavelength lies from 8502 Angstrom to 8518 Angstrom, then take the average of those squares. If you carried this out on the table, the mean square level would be 87.6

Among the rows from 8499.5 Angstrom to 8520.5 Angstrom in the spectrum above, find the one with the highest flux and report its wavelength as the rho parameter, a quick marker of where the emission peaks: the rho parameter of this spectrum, 8510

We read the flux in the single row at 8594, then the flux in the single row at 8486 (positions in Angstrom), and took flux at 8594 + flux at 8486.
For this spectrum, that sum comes 18.1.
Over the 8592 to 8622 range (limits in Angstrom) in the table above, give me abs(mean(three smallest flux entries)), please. 8.71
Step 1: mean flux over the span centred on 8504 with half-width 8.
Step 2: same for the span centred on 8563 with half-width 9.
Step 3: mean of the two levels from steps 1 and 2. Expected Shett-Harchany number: 9.36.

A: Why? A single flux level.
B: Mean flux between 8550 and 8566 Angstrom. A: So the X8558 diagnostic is 9.45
